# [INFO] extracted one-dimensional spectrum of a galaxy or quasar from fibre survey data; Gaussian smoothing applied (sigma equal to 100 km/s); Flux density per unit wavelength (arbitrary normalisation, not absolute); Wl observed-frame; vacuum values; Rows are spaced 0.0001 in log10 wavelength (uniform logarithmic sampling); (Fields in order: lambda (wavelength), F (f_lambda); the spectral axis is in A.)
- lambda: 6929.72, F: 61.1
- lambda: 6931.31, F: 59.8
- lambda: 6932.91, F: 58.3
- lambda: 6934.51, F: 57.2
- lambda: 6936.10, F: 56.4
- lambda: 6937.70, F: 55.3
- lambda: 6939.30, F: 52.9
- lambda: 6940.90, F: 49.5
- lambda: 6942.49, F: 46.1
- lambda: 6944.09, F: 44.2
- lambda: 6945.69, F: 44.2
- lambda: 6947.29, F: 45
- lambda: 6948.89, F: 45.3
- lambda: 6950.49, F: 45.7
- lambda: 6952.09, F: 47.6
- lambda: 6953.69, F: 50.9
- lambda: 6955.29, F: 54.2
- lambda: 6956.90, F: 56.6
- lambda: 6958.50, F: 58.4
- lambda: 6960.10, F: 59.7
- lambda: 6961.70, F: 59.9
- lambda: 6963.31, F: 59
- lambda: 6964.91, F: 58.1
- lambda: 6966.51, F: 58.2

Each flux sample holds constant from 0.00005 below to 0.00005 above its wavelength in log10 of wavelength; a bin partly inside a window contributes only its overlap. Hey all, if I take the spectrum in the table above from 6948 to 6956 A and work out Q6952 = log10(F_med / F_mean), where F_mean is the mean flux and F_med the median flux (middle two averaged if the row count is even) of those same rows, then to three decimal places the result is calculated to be -0.010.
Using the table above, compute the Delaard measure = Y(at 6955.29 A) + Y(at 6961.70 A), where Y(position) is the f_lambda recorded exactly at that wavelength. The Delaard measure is 114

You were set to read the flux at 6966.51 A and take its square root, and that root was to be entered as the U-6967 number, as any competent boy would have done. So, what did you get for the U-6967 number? 7.63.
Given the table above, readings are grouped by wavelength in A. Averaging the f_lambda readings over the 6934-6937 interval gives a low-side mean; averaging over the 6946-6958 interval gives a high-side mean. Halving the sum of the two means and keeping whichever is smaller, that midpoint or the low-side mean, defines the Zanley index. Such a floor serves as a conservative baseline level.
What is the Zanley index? 53.1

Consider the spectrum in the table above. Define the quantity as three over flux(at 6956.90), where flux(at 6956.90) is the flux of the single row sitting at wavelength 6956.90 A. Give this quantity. 0.0530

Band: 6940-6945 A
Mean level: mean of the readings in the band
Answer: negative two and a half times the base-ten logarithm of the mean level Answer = -4.17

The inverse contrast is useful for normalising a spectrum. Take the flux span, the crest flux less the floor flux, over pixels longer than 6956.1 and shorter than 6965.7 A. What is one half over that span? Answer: 0.15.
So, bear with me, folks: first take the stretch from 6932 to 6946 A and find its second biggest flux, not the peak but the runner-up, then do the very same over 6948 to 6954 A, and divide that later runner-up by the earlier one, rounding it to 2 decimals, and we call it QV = 0.83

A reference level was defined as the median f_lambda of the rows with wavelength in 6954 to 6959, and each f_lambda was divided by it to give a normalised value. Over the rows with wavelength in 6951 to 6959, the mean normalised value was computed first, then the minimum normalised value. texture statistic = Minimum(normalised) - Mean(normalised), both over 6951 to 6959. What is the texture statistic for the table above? -0.10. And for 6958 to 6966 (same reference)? -0.02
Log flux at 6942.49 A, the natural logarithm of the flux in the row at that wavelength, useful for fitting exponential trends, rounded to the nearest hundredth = 3.83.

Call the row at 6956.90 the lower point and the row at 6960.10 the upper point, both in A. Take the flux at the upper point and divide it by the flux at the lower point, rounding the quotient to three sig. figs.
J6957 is 1.05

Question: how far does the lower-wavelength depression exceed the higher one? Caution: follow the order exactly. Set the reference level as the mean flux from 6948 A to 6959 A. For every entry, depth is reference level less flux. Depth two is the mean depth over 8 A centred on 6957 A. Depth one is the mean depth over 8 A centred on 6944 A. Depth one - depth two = 10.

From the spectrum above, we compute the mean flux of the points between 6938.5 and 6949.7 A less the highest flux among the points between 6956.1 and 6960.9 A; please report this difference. -13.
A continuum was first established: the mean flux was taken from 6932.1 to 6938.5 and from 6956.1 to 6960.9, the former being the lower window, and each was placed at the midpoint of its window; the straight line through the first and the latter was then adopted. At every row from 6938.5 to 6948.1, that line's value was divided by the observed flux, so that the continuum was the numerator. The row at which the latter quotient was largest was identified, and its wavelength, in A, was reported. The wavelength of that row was 6945.69 A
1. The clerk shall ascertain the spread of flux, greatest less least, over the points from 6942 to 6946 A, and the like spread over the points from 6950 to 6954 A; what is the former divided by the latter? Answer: 0.37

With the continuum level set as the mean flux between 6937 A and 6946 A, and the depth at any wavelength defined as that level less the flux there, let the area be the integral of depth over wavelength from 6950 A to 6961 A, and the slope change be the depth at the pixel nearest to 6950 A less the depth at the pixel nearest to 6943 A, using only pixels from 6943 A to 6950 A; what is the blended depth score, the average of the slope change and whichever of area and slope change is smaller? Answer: -26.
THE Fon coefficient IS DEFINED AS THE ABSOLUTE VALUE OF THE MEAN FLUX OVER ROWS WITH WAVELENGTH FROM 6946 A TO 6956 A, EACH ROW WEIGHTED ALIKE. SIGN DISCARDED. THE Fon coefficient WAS 48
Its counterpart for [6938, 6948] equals 47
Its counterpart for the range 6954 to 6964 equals 58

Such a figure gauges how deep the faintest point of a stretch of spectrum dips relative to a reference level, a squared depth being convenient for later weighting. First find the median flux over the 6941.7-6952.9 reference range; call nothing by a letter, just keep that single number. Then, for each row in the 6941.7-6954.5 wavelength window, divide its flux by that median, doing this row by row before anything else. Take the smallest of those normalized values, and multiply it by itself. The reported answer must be 0.95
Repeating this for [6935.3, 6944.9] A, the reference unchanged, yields 0.95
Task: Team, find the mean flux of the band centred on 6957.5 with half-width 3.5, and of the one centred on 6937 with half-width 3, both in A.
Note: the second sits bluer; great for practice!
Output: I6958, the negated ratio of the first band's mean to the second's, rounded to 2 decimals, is -1.03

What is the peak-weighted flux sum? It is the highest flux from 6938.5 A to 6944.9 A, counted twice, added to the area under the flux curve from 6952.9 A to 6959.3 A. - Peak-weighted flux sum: 458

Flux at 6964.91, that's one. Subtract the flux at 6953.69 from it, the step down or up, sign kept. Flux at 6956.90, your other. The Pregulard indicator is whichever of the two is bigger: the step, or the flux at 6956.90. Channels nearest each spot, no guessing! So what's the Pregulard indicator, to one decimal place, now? 56.6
